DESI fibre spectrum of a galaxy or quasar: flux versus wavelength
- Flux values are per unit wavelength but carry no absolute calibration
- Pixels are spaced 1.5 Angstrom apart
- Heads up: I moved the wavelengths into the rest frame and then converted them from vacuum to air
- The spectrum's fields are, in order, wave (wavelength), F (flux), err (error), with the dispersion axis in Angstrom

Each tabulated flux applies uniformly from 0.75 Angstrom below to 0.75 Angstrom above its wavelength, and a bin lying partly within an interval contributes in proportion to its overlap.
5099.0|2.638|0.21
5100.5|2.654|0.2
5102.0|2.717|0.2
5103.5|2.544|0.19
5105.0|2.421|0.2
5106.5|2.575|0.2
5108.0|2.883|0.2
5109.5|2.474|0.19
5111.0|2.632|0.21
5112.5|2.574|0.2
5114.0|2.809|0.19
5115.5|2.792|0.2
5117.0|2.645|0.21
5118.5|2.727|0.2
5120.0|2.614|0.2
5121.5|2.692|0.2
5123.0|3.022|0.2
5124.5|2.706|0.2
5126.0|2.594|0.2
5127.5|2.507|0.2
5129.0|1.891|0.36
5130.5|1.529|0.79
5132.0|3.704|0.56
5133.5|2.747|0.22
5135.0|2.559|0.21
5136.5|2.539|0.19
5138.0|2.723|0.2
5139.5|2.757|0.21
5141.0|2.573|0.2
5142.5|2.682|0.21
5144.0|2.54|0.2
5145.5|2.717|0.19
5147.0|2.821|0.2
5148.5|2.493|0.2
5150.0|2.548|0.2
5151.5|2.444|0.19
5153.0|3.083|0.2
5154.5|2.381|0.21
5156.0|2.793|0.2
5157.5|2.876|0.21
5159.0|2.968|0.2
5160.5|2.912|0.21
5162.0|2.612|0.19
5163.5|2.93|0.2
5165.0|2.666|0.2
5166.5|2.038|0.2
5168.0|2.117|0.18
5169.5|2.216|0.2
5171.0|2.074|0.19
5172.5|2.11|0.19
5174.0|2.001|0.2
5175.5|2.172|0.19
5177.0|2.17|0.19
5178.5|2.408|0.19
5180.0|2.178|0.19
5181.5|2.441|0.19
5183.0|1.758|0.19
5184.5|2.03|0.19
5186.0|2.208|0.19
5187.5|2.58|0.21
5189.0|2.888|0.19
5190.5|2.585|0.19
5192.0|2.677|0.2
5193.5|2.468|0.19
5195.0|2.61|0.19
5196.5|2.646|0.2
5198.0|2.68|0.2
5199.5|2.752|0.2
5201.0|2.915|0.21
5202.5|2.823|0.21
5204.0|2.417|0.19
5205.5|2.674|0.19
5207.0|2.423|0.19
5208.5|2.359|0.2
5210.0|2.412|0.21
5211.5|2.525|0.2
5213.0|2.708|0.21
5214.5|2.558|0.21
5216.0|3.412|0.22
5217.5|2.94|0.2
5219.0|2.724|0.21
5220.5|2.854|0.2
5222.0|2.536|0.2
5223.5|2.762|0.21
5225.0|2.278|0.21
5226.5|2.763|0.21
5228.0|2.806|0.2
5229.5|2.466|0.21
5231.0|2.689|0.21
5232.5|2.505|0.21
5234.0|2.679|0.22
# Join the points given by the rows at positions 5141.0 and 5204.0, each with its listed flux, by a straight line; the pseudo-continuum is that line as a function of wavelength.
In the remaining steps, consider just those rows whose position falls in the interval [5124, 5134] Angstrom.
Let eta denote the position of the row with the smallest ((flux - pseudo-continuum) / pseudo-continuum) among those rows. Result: 5130.5 Angstrom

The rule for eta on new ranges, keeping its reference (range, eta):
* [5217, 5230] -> 5225.0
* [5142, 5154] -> 5151.5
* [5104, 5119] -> 5105.0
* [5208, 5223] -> 5208.5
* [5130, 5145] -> 5130.5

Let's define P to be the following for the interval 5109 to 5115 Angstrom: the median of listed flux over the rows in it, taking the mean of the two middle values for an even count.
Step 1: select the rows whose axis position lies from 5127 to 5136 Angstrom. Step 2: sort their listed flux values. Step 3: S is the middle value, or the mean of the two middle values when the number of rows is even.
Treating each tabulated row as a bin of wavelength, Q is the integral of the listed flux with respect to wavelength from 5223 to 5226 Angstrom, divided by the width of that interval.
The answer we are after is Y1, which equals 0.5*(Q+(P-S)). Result 1.295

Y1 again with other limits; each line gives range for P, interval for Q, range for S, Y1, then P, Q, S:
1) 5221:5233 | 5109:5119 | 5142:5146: 1.299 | 2.61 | 2.67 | 2.68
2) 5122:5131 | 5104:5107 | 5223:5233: 1.178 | 2.55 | 2.50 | 2.69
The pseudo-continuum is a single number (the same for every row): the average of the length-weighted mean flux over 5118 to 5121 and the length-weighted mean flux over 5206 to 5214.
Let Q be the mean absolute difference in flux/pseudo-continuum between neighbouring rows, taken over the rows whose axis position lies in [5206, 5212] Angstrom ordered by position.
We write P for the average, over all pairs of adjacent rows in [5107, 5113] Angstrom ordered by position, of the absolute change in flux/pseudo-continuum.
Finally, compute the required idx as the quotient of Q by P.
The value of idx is 0.4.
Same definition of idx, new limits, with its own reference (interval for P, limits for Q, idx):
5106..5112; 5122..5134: 2.3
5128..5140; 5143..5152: 0.3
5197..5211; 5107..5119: 0.9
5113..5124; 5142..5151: 1.3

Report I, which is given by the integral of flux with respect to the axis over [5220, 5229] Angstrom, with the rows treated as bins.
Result 23.9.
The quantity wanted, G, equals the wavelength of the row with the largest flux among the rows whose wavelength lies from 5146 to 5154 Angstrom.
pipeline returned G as 5153.0 Angstrom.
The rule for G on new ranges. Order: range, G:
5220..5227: 5220.5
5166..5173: 5169.5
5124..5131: 5124.5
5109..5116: 5114.0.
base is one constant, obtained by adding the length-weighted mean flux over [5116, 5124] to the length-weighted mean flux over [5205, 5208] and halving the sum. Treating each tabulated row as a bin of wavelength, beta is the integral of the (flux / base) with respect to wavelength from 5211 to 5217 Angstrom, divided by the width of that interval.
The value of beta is 1.07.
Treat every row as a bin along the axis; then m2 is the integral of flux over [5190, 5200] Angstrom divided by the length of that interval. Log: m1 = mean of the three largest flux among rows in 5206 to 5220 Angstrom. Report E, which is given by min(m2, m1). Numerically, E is 2.63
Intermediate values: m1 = 3.03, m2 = 2.63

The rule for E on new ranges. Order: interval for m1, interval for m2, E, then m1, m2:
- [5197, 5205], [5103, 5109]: 2.60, 2.83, 2.60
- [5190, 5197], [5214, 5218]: 2.64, 2.64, 3.00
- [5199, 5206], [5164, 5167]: 2.43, 2.83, 2.43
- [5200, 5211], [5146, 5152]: 2.59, 2.80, 2.59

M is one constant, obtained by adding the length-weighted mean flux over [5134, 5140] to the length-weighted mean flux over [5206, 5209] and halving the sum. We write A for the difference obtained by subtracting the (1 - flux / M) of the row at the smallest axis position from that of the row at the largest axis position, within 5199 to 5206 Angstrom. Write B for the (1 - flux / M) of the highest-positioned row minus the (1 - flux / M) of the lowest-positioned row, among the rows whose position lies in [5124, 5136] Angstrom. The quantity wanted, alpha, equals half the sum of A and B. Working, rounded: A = 0.03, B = 0.06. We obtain 0.04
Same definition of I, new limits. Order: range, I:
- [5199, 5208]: 23.9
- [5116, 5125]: 24.6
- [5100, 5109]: 23.6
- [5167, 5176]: 19.0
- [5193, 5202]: 24.2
